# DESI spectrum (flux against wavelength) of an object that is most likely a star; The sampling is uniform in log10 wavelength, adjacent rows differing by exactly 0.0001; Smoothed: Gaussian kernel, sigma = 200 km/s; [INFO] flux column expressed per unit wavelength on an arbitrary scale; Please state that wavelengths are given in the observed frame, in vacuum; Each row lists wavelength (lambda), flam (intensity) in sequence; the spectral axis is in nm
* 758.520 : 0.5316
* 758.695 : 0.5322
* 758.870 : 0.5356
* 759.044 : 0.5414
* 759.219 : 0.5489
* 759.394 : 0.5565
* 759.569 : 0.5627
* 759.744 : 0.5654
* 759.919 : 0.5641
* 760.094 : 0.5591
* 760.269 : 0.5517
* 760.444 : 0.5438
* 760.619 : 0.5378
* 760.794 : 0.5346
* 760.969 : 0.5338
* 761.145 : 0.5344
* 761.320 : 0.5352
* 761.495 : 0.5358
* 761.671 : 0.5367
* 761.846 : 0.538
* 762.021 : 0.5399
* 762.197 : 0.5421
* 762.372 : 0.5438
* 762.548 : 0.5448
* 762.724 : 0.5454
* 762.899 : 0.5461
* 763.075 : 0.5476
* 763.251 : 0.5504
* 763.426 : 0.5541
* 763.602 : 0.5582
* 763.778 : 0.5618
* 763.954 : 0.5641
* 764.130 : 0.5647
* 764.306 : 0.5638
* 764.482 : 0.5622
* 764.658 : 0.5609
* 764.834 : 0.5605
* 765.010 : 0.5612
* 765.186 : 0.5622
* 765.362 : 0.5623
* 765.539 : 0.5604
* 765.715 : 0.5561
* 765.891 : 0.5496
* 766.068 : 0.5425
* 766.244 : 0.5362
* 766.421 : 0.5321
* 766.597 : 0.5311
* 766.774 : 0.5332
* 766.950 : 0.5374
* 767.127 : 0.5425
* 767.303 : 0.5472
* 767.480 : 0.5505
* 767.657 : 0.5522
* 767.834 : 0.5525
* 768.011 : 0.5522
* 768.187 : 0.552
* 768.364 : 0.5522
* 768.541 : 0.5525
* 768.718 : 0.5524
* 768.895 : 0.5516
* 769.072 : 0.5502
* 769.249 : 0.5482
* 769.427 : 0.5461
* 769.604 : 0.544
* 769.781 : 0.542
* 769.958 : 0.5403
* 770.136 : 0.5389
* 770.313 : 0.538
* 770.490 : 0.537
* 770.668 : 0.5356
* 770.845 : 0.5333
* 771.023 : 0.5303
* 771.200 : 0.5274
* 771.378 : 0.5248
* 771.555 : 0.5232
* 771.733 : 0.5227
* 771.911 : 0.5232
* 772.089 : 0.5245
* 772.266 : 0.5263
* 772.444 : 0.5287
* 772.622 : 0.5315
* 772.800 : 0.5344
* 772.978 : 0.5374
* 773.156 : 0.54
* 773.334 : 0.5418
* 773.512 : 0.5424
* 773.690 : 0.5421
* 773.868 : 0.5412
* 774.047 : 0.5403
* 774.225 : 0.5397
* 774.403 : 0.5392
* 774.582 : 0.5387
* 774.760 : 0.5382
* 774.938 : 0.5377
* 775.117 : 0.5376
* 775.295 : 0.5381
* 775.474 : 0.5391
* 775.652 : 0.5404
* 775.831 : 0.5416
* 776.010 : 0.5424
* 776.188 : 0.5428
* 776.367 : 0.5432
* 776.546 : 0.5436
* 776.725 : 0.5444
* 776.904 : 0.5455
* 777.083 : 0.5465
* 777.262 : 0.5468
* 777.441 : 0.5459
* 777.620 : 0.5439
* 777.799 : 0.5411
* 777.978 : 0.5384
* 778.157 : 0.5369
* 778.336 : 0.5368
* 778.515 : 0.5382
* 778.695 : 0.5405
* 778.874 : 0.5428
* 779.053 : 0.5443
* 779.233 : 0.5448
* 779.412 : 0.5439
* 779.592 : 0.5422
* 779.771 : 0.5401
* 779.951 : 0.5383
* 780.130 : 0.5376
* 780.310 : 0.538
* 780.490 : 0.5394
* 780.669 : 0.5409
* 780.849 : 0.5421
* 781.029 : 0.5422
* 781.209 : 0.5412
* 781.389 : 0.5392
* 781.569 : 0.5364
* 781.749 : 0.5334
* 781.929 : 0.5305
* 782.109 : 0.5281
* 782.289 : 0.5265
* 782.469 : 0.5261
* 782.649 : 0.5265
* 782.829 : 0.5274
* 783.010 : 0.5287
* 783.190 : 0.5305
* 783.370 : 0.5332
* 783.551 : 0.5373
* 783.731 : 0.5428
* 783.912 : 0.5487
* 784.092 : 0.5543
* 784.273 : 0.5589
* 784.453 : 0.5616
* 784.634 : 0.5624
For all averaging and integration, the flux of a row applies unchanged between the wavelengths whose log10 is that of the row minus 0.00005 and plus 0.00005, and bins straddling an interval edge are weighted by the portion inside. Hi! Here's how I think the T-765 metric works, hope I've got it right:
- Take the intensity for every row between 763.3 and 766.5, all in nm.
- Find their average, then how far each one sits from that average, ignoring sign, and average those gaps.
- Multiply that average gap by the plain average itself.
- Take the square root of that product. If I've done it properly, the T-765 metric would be 0.064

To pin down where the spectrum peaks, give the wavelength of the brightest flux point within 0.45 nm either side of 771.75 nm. 771.378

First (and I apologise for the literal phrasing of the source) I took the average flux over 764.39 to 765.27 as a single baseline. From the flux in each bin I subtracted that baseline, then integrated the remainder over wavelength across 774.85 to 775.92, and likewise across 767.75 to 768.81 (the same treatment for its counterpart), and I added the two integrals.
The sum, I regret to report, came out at -0.034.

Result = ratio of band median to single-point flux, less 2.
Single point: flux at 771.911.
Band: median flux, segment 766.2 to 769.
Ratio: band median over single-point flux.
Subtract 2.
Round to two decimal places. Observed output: -0.95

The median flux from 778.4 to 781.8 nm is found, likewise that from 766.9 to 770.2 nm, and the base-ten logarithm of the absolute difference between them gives -2.0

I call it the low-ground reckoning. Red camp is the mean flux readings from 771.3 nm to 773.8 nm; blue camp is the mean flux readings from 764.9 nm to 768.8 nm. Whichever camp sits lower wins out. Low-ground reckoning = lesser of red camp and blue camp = 0.532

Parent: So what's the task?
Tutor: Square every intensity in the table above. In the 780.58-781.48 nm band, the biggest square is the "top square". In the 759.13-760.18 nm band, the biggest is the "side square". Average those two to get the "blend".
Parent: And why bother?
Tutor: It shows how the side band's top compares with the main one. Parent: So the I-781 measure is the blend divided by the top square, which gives 1.04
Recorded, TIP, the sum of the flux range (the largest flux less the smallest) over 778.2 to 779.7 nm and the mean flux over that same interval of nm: 0.550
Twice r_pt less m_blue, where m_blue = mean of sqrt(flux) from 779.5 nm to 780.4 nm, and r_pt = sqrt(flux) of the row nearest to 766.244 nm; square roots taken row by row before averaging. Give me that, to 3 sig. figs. 0.730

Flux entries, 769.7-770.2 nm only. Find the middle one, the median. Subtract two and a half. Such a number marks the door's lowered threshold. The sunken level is -1.96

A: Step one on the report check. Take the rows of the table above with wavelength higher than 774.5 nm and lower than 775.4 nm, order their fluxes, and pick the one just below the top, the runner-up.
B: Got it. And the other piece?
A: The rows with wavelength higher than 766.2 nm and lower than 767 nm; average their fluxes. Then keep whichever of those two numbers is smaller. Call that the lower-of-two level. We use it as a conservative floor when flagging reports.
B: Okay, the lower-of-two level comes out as 0.534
